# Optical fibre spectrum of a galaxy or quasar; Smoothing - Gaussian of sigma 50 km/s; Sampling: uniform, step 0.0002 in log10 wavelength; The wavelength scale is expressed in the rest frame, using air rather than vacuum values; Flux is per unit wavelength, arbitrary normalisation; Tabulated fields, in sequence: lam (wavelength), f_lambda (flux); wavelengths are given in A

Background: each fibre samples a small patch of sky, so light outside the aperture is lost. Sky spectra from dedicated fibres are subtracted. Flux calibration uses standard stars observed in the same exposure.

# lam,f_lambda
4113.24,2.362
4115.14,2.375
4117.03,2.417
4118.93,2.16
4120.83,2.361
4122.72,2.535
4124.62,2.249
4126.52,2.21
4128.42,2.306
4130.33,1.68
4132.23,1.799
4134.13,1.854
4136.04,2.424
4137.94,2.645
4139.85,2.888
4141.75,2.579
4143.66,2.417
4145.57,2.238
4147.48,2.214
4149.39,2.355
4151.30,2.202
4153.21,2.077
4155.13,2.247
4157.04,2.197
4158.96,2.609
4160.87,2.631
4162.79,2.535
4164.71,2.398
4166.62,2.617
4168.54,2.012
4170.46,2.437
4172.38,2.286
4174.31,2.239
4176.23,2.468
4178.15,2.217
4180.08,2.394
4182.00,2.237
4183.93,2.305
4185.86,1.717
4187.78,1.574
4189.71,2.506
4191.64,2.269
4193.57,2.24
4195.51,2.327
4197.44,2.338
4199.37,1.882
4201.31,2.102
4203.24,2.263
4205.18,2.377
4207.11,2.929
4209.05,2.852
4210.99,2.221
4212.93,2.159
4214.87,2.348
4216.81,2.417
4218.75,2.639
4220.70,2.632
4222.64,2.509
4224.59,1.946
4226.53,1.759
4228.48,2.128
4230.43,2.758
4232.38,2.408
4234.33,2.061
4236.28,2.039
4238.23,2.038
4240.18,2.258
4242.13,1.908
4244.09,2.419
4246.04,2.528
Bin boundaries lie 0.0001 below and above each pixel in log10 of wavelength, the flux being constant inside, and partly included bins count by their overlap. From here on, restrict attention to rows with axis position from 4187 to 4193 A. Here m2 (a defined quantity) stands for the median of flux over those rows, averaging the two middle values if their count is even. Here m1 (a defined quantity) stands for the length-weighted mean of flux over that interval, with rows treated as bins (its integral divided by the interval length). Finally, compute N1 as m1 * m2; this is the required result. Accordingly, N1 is 4.86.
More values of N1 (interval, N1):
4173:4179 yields 5.17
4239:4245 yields 4.94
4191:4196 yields 5.15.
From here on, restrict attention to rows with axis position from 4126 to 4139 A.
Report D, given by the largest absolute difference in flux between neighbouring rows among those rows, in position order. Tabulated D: 0.63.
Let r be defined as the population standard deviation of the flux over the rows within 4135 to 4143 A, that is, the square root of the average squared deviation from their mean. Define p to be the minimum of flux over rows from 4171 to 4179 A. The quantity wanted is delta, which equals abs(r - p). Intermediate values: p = 2.217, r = 0.17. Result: 2.05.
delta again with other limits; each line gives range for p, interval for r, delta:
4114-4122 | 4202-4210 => 1.87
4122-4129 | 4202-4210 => 1.92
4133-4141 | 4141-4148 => 1.71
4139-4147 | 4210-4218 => 2.14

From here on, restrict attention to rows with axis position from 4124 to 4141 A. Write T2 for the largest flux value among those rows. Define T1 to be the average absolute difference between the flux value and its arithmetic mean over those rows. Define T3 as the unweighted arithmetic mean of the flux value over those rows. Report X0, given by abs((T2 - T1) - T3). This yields 0.36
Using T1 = 0.30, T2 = 2.888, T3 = 2.23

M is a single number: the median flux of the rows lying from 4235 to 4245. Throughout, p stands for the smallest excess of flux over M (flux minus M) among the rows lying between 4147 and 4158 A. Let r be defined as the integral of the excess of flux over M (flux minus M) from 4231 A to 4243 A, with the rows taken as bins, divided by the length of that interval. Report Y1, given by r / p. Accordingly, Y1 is 2.7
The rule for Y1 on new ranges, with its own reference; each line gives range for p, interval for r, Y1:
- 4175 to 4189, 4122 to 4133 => -0.2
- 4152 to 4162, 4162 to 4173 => 9.0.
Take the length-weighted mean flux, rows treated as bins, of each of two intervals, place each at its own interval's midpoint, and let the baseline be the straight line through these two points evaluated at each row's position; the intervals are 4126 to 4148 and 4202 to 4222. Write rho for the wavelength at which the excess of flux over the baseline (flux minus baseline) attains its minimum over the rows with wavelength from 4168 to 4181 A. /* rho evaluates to 4168.54 A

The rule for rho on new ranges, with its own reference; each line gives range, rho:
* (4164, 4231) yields 4187.78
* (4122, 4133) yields 4130.33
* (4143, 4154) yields 4153.21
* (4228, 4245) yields 4242.13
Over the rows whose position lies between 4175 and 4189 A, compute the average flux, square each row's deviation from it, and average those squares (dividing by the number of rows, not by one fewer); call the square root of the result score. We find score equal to 0.32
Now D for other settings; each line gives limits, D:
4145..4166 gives 0.41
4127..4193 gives 0.93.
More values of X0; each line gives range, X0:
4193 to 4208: 0.44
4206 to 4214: 0.04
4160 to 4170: 0.01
